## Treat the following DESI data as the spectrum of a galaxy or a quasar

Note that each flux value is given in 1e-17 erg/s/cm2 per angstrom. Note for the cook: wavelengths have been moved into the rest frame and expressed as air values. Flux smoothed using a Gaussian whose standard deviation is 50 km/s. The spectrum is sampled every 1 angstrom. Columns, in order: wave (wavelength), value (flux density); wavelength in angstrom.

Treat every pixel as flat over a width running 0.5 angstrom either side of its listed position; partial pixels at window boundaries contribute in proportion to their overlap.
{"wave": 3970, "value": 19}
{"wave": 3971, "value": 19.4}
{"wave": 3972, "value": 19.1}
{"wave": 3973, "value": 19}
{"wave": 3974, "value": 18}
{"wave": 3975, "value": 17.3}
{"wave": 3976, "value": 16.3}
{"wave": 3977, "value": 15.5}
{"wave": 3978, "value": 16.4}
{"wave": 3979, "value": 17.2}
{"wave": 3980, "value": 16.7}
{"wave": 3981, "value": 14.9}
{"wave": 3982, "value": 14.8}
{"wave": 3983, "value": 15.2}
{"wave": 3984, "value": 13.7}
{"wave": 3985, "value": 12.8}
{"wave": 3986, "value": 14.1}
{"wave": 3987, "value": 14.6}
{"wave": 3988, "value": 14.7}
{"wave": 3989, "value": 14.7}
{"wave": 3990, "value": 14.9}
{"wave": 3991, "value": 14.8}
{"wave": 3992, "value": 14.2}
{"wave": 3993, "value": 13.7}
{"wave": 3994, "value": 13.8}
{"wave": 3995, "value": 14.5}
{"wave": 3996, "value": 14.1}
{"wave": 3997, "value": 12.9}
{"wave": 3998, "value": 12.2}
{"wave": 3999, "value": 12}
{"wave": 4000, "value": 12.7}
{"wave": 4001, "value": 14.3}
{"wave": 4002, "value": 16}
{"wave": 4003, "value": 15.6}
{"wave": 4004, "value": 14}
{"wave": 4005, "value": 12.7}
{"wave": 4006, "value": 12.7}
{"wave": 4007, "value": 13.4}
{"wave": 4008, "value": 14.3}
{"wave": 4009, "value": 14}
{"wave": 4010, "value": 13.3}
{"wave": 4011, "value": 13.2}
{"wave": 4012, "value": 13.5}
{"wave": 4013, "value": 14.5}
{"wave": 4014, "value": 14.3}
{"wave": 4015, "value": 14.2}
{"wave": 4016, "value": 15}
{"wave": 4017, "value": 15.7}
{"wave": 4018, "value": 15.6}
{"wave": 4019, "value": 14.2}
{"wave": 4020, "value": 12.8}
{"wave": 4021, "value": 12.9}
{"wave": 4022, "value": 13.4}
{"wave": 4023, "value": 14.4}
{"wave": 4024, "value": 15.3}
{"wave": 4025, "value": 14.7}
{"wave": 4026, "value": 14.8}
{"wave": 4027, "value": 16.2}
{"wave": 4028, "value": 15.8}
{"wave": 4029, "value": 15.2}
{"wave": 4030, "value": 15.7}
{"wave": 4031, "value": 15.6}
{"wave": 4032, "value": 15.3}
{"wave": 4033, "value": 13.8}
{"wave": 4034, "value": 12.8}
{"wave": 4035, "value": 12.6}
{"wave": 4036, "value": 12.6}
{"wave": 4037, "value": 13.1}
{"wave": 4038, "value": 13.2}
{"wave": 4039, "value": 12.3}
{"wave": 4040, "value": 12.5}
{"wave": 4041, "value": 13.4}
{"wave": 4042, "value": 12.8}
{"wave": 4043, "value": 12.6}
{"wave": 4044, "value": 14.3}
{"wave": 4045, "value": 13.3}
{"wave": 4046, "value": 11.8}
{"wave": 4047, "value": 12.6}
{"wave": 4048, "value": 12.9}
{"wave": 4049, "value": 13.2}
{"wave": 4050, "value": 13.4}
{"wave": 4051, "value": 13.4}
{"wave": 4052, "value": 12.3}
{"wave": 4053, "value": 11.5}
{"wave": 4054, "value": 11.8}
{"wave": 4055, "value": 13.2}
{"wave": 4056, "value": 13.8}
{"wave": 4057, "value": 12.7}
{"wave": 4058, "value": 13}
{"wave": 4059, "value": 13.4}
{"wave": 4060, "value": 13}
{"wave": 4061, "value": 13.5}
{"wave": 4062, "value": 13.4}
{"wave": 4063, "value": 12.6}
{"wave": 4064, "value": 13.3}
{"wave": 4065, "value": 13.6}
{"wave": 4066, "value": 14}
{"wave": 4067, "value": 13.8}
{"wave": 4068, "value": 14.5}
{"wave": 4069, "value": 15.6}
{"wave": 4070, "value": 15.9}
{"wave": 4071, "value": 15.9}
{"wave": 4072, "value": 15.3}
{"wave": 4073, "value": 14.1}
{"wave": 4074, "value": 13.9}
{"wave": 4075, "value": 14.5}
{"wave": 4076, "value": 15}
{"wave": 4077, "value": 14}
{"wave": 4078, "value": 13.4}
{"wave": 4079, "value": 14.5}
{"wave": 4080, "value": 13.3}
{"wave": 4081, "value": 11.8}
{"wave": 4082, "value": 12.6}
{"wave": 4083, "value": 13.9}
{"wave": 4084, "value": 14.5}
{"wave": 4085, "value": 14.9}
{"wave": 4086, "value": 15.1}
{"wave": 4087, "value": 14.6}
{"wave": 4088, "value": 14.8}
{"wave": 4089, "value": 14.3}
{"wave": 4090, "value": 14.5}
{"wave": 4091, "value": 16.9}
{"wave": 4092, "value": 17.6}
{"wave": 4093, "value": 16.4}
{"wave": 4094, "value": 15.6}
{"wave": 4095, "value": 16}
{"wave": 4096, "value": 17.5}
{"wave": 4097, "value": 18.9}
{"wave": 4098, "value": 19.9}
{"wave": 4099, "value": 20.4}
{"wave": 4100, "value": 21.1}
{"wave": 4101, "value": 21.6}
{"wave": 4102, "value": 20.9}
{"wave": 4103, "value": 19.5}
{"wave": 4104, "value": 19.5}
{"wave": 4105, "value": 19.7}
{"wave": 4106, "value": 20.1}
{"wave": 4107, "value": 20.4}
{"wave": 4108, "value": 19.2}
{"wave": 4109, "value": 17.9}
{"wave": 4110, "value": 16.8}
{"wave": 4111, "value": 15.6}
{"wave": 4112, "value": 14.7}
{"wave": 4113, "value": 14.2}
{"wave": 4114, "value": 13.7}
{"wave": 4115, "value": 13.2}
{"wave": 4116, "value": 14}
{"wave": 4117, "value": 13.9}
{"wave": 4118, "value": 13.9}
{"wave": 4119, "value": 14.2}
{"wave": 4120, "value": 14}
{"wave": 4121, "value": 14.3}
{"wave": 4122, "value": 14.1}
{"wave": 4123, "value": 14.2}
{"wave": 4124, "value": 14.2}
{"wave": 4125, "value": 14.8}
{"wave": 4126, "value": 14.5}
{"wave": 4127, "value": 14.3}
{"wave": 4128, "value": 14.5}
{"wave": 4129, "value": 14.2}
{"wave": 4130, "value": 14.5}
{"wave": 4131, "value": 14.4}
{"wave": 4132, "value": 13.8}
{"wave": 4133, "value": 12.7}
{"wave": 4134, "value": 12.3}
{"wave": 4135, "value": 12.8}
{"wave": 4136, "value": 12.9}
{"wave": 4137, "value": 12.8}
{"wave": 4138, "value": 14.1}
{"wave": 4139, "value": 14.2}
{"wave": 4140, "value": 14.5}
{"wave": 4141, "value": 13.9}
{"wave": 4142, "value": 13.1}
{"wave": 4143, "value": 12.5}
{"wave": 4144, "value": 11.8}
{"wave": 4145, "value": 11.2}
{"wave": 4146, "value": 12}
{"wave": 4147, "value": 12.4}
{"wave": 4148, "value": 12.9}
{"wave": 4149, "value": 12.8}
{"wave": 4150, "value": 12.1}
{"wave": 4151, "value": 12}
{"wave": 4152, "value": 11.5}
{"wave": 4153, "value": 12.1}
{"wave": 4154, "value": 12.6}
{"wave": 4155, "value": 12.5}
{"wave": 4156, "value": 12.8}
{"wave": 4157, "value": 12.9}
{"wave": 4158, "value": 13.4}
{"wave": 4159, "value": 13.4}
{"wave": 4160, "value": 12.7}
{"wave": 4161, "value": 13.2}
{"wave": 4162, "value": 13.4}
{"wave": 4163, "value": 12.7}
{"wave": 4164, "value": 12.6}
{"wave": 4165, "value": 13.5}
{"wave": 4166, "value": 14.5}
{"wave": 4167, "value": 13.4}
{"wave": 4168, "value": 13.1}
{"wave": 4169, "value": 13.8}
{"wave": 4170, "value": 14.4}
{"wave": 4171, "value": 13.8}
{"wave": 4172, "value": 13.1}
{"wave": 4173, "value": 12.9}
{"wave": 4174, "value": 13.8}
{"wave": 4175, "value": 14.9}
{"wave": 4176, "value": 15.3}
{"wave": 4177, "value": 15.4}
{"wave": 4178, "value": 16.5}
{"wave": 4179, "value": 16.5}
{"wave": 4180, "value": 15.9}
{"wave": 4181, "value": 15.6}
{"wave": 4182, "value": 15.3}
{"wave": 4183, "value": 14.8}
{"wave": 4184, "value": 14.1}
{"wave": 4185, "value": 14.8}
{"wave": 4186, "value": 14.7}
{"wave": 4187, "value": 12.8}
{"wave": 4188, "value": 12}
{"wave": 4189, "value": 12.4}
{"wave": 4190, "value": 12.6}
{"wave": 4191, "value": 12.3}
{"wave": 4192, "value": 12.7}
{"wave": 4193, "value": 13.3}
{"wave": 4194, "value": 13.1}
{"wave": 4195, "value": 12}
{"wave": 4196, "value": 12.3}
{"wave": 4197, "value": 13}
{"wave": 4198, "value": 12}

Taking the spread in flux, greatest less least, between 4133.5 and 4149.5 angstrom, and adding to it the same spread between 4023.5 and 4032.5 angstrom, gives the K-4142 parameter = 4.8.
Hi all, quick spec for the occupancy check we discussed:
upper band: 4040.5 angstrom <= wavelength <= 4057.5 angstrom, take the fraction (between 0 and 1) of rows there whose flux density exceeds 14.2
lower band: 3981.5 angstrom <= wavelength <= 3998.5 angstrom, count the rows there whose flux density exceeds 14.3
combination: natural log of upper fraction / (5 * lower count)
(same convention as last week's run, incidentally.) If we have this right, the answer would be -6.5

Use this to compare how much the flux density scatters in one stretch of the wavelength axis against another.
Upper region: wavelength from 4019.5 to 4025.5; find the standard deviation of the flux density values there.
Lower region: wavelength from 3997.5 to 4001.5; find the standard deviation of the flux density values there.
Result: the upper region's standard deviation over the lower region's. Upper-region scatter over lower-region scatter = 1.0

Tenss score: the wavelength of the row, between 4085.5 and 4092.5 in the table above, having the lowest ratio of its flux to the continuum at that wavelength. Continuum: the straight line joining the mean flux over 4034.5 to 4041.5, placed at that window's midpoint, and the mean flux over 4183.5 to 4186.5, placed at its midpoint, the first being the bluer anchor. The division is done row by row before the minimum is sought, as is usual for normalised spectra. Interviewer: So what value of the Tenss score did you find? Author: 4089 angstrom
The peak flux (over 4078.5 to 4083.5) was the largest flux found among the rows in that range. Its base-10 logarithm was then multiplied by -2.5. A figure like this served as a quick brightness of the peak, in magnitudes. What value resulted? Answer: -2.90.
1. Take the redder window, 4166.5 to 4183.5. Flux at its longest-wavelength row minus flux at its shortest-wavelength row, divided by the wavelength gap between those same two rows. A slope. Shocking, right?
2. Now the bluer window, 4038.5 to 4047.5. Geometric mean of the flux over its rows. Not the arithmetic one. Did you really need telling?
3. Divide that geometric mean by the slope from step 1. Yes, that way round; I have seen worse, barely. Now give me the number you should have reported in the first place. 147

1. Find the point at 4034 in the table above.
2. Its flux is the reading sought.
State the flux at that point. 12.8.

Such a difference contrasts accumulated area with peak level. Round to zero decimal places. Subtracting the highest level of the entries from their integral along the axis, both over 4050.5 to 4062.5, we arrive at 141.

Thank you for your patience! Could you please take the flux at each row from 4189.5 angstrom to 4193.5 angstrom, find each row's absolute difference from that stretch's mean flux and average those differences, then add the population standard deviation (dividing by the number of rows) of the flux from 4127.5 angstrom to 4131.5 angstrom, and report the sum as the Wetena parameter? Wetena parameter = 0.41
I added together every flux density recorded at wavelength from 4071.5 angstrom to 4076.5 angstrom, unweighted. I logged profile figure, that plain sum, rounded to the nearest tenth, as 72.8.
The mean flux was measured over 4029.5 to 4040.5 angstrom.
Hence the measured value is 13.6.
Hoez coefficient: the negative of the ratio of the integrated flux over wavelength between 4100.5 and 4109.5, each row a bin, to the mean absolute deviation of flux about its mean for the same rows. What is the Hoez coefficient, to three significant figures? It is -228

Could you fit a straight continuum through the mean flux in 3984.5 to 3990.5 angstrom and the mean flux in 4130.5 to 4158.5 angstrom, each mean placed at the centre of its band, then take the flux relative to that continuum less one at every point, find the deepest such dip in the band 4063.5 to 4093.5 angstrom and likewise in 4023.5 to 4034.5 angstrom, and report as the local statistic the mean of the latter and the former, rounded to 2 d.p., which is -0.10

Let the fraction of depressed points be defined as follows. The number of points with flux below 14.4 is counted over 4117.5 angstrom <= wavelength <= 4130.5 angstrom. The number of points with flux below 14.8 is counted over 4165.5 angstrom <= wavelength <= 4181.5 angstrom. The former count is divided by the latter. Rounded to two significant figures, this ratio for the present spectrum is 1.0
